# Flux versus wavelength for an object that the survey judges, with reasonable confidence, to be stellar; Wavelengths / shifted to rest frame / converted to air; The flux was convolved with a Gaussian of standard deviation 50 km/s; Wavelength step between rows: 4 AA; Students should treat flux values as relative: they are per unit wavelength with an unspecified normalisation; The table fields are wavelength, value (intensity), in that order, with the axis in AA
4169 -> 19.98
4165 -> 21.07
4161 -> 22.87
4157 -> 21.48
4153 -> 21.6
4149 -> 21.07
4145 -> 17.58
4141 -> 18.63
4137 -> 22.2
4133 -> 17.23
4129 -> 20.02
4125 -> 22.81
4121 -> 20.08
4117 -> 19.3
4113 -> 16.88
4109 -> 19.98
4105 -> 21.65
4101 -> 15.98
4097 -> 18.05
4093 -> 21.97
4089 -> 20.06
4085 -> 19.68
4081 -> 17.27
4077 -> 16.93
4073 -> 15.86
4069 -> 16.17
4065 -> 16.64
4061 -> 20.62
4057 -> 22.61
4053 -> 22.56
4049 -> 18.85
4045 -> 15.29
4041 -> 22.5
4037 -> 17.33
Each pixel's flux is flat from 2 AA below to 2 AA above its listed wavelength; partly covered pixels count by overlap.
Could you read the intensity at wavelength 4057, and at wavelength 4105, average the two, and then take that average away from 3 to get -19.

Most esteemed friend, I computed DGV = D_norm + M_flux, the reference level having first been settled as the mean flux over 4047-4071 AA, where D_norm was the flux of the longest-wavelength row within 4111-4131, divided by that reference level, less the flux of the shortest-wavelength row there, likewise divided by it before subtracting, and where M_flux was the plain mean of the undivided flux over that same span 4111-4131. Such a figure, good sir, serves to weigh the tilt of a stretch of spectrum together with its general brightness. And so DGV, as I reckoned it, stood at 20.0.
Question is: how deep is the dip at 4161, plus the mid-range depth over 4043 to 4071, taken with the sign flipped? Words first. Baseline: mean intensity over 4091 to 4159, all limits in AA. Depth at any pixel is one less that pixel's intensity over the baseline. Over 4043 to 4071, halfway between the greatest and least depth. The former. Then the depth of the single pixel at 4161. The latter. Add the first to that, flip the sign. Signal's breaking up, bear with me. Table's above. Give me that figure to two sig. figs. 0.11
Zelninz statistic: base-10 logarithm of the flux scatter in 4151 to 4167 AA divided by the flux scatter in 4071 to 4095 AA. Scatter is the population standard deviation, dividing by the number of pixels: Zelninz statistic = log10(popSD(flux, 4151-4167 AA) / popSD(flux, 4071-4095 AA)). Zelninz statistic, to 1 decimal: -0.5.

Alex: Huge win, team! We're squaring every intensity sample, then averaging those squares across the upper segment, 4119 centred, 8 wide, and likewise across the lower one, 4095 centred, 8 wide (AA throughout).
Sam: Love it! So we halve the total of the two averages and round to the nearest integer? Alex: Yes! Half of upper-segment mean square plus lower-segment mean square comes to 396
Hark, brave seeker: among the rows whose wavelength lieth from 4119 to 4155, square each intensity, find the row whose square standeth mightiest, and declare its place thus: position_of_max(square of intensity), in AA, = 4125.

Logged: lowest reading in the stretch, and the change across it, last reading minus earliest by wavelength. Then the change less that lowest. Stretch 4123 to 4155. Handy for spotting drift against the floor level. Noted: -18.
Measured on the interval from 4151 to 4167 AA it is -22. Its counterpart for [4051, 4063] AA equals -23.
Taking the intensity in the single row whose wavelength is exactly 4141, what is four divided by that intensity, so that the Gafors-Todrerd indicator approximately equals 0.21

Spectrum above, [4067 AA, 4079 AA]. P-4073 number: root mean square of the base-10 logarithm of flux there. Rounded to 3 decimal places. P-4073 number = 1.213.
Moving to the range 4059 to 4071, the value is 1.249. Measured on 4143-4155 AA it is 1.302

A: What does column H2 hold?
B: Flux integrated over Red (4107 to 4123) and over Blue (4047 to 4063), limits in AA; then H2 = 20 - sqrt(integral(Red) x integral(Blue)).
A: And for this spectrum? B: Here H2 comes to -301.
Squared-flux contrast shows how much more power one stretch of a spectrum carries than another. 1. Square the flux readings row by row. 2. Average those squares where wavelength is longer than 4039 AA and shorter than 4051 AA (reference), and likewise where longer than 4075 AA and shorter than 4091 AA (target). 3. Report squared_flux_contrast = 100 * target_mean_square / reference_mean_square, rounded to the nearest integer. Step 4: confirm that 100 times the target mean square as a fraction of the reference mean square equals 94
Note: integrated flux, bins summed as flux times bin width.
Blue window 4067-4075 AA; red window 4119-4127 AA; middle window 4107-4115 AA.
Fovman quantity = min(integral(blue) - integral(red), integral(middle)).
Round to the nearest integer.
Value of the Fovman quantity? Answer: -43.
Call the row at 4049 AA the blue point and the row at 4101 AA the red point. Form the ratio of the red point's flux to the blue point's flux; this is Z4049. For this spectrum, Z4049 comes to 0.8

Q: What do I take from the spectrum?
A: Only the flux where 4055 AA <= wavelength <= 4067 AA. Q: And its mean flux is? 20.0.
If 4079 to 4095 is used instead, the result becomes 19.7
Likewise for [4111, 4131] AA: 19.8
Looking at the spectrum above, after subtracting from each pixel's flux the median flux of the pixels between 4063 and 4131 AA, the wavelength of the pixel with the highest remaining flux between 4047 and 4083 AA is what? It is 4057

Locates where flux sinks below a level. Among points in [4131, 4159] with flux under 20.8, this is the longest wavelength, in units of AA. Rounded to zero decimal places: 4145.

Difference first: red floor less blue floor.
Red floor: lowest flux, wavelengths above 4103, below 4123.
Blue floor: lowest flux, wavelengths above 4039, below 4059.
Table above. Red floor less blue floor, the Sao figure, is 1.6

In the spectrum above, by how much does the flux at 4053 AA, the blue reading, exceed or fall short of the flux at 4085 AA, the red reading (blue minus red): 2.9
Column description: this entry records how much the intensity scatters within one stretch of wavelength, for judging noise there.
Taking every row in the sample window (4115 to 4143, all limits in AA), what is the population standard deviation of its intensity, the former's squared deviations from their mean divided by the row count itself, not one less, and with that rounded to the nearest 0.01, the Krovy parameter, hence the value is 1.80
